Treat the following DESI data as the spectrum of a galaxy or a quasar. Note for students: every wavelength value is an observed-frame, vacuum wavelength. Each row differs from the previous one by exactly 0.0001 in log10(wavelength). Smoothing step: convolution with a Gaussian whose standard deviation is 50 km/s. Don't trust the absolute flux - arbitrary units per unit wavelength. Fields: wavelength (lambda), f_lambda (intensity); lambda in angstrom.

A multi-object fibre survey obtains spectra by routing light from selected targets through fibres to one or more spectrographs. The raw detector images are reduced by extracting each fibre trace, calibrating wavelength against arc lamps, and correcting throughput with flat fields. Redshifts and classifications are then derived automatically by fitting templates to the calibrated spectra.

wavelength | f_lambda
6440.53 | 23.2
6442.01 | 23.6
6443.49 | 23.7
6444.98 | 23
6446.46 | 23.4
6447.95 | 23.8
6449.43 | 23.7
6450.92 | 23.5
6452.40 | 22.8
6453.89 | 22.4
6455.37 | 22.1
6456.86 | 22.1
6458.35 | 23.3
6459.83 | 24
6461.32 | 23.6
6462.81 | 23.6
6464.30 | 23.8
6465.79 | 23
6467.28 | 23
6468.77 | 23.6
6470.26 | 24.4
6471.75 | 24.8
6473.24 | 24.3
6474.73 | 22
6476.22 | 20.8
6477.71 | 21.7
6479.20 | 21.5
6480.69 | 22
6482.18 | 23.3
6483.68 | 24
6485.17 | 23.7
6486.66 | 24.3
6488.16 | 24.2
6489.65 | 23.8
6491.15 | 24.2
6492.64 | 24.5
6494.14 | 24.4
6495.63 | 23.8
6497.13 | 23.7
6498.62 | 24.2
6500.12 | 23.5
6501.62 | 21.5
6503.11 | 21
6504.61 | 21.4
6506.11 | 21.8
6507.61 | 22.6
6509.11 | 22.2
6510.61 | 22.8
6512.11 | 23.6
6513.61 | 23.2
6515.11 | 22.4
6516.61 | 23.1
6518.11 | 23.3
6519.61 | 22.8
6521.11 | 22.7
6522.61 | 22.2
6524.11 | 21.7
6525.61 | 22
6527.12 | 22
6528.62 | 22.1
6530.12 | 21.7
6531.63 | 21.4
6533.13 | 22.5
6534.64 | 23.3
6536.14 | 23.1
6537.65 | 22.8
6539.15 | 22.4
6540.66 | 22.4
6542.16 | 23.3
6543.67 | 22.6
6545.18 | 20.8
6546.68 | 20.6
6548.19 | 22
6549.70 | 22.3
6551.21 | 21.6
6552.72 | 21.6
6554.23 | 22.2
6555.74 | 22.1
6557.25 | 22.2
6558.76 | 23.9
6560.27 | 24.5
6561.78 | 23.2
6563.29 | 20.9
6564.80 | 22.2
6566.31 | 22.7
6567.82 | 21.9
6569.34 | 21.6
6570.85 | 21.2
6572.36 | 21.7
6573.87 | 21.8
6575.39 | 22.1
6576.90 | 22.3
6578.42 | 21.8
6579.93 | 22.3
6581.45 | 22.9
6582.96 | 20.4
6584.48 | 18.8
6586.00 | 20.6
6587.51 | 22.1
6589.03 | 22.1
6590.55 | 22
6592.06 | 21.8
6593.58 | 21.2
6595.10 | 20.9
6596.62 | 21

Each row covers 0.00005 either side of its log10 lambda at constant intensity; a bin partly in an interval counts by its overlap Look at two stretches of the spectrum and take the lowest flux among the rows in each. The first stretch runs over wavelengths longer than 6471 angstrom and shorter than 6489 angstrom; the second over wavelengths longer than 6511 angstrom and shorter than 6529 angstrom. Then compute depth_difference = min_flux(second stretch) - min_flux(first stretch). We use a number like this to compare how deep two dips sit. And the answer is 0.90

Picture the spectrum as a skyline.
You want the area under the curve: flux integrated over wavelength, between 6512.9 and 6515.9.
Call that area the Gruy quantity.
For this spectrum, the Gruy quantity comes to 68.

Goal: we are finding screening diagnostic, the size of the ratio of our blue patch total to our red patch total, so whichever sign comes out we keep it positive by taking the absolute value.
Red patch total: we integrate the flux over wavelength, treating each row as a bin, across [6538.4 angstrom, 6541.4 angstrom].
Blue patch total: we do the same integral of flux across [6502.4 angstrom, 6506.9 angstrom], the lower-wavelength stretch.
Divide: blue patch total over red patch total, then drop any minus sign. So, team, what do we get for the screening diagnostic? 1.43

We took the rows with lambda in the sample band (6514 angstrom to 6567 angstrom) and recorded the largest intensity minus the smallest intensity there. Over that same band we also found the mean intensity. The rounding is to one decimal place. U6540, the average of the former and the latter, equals 13.1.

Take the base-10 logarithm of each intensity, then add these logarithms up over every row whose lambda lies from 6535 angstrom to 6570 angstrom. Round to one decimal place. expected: 31.0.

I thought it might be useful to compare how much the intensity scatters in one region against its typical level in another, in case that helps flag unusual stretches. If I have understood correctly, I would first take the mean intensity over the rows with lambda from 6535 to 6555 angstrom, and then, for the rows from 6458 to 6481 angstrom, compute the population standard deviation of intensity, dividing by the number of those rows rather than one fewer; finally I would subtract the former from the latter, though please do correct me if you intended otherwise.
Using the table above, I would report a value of -21.0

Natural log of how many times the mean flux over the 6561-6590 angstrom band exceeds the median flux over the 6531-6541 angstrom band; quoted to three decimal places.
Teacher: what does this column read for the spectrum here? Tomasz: -0.035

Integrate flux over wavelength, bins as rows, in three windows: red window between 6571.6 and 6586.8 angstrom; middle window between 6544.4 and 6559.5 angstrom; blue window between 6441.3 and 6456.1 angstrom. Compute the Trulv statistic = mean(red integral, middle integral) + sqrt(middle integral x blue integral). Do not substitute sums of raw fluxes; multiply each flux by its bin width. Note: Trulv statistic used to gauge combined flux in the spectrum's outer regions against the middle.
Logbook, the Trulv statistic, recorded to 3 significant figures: 666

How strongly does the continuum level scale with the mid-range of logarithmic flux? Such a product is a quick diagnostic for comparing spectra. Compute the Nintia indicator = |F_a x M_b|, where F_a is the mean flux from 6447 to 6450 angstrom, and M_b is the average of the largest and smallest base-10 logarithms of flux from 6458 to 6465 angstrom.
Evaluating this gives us 32.6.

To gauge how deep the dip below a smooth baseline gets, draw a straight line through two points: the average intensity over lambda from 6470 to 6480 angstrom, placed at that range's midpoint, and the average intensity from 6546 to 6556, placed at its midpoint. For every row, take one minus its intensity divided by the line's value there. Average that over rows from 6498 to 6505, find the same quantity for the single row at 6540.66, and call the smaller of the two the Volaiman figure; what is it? -0.02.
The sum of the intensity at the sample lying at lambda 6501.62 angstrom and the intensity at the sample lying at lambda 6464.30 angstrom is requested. 45.3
